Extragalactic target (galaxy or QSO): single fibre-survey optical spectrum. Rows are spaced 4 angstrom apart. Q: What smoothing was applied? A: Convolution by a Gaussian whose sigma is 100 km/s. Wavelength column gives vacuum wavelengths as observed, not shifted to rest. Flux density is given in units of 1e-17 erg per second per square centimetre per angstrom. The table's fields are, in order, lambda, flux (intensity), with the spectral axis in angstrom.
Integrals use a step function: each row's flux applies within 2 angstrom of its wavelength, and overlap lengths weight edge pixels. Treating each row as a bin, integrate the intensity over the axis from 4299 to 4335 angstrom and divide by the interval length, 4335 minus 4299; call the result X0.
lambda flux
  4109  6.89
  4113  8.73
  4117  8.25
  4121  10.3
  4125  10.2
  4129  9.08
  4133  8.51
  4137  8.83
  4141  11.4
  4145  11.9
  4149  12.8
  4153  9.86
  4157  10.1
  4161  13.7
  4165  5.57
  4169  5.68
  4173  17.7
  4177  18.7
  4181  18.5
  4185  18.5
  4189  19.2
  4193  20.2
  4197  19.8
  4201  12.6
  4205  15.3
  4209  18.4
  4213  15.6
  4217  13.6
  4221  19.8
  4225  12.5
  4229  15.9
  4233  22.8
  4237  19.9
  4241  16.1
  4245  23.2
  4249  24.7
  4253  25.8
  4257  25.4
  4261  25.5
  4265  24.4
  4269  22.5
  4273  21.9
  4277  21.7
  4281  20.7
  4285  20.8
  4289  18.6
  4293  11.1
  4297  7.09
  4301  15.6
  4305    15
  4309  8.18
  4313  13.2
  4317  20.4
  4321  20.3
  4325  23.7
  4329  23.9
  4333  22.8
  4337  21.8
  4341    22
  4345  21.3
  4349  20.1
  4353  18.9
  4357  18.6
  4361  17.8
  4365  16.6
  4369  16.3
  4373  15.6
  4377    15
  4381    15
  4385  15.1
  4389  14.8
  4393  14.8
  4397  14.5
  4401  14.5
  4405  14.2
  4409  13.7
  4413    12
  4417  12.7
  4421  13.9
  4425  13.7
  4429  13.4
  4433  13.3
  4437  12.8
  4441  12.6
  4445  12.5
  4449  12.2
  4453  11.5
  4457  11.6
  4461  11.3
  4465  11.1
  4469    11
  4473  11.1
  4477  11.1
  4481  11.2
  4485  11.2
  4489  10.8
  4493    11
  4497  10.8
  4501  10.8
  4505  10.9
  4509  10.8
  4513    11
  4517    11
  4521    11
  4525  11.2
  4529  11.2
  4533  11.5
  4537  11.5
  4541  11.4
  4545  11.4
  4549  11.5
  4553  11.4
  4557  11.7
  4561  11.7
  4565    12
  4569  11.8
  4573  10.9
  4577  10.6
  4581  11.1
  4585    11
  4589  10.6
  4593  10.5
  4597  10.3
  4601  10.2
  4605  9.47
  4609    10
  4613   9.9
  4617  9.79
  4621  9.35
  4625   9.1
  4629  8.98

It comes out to 18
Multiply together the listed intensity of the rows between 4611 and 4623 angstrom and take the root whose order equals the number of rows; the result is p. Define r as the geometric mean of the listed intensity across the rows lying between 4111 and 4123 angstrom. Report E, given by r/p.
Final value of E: 0.94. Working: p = 10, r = 9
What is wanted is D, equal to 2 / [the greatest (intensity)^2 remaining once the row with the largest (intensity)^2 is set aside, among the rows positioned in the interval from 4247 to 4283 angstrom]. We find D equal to 0.003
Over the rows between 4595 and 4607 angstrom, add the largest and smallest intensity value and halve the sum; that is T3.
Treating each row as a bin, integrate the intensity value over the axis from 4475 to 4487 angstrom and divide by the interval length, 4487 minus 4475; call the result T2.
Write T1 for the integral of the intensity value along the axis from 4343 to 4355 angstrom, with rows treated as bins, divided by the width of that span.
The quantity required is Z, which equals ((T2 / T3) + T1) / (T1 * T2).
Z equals 0.0946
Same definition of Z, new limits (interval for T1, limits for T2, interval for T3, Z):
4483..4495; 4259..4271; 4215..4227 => 0.0471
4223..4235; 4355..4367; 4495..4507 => 0.0620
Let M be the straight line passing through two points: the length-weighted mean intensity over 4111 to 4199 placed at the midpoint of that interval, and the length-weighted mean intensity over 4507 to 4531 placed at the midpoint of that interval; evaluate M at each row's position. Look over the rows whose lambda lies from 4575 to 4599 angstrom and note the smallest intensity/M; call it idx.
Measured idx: 0.96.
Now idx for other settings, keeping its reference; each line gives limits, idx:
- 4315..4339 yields 1.71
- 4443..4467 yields 0.99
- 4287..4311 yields 0.59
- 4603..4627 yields 0.86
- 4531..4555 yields 1.04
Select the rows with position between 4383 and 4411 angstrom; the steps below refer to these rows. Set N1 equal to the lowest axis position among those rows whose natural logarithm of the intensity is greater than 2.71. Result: 4385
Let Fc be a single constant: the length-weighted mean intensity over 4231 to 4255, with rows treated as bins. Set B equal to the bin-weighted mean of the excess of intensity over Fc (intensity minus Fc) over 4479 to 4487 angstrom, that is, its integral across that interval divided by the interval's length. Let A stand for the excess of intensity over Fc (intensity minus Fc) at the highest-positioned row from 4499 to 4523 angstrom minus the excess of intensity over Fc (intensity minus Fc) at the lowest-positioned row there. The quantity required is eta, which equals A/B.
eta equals 0.0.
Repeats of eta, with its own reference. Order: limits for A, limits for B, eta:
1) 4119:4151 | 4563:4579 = -0.2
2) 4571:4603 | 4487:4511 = 0.1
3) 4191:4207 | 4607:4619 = 0.4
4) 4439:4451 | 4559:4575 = 0.0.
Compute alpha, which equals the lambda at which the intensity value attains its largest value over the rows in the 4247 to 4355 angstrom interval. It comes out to 4253 angstrom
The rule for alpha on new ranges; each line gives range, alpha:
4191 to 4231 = 4193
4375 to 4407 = 4385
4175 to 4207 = 4193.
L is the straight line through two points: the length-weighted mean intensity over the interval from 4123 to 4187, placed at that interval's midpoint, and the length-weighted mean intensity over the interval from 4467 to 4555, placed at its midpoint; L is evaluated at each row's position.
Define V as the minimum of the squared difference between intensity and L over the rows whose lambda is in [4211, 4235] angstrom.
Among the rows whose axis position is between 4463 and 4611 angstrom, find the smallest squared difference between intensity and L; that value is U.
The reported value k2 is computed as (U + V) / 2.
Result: 0.26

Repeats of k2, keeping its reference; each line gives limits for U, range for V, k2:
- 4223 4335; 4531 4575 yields 0.14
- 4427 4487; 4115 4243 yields 0.00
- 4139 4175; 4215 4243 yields 0.26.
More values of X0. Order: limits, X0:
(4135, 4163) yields 11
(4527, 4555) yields 11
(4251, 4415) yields 18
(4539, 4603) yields 11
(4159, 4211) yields 16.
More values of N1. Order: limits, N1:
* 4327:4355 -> 4329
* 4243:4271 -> 4245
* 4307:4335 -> 4317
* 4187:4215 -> 4189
